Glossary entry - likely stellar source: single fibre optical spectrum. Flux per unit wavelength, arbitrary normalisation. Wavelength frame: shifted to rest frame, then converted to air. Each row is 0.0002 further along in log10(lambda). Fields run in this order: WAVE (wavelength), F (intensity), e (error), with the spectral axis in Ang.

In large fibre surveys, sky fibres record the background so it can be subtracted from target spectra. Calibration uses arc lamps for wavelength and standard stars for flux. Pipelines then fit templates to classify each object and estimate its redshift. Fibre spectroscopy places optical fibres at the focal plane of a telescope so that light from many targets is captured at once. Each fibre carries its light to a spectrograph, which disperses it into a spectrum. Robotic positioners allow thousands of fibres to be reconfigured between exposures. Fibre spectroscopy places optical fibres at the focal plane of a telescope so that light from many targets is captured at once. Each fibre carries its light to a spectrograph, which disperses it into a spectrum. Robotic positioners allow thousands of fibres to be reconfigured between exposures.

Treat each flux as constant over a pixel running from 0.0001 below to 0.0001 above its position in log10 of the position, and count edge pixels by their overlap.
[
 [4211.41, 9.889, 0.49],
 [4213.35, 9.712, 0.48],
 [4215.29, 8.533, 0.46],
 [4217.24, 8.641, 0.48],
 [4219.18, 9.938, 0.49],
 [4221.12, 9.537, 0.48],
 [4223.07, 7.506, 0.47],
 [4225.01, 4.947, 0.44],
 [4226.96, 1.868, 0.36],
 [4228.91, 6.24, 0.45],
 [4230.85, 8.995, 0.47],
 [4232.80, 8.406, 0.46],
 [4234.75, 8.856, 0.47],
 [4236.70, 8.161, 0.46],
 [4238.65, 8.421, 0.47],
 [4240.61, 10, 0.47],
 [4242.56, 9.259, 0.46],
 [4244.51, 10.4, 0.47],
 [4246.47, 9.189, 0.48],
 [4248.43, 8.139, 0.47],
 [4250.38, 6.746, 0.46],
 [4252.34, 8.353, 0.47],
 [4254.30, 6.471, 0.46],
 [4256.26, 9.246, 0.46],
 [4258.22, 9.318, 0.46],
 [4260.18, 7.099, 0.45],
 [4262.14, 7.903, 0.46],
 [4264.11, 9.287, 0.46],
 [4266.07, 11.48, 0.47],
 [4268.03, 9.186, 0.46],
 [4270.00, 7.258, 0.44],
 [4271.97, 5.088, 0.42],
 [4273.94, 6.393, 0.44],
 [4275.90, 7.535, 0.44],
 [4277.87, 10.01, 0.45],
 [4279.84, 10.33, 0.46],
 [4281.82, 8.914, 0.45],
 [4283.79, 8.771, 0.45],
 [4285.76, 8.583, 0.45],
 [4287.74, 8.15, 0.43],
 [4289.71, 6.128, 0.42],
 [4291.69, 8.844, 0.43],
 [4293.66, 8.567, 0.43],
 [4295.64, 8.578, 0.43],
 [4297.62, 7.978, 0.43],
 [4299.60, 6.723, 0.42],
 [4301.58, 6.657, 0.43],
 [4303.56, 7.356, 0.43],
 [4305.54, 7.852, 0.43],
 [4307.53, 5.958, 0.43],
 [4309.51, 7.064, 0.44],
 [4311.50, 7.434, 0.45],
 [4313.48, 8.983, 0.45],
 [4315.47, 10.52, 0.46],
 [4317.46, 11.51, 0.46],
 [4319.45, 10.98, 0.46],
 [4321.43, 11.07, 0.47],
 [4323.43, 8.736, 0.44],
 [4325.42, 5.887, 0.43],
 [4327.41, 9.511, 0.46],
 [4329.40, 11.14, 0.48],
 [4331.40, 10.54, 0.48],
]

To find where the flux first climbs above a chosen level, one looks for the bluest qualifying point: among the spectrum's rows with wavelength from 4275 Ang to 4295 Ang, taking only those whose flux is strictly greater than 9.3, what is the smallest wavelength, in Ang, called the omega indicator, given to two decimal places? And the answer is 4277.87 Ang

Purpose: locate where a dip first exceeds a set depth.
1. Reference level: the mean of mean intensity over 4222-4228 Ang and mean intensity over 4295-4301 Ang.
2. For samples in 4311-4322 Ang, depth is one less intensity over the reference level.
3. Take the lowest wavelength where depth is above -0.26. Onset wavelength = 4311.50 Ang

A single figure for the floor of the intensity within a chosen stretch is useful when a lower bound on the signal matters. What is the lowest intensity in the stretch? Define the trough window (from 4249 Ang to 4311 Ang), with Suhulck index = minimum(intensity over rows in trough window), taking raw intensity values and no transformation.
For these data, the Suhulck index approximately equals 5.088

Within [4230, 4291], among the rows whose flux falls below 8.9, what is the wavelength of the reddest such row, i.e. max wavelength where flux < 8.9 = 4289.71 Ang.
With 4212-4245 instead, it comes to 4238.65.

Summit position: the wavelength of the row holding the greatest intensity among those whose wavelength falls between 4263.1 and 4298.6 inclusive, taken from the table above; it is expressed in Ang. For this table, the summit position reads 4266.07 Ang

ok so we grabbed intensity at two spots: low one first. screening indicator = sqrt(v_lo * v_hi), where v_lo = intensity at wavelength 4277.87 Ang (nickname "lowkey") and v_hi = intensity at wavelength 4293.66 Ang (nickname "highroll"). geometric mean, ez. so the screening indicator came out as 9.3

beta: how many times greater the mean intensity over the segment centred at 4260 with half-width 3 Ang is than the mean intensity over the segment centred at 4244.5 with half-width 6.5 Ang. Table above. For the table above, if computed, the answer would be 0.91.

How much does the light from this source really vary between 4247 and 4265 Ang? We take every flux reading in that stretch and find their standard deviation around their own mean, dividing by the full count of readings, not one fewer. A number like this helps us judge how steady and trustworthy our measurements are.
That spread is 1.0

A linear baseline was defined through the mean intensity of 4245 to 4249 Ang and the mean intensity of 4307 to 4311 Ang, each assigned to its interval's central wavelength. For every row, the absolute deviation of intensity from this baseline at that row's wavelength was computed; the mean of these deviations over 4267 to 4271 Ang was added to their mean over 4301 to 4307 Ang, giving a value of 1.6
